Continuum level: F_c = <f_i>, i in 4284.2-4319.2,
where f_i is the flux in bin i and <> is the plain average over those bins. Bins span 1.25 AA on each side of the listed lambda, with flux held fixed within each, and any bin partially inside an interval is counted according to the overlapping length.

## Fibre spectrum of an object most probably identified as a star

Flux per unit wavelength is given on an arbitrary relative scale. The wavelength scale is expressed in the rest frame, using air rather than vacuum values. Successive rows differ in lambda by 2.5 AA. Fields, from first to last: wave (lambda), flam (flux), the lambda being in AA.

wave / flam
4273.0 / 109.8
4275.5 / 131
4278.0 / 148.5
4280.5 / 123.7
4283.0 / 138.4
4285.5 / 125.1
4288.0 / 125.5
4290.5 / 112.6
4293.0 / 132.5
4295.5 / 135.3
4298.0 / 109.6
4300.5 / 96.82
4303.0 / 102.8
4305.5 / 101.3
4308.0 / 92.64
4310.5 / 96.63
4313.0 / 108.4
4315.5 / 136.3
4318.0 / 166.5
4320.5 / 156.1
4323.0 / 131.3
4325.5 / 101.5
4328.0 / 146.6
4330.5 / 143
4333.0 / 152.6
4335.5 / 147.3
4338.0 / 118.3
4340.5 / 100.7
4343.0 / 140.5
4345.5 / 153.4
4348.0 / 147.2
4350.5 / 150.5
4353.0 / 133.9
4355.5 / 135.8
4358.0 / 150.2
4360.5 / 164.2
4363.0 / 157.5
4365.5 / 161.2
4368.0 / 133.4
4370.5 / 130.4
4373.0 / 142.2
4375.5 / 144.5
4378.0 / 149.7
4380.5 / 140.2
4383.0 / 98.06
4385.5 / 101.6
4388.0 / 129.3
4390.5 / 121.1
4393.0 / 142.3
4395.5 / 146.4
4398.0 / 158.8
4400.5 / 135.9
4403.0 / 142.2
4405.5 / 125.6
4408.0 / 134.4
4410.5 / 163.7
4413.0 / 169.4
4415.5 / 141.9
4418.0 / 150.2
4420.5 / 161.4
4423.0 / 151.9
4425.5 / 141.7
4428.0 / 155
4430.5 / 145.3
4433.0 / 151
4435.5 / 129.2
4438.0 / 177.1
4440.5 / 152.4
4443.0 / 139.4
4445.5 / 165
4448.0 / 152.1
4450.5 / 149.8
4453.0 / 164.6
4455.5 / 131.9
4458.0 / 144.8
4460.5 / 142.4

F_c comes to 117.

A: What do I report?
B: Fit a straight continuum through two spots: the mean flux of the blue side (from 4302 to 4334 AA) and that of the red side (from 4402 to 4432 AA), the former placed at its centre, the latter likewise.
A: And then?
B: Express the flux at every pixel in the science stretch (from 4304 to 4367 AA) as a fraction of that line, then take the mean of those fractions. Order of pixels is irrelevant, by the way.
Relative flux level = 1.04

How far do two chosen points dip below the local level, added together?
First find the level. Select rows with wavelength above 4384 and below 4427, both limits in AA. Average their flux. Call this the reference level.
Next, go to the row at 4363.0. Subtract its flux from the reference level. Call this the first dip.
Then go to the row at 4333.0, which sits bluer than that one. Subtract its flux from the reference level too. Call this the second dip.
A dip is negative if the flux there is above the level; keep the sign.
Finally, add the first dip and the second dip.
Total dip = -26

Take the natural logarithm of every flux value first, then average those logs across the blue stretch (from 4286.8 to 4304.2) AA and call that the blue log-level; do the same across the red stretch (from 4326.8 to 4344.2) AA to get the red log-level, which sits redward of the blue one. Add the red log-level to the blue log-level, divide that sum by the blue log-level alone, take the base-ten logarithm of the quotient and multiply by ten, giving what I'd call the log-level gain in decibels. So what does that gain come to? 3.08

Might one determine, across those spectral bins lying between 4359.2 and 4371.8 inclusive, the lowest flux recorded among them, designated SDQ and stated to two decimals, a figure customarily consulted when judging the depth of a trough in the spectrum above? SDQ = 130.40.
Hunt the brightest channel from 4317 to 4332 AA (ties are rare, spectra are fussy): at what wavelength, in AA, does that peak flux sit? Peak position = 4318.0 AA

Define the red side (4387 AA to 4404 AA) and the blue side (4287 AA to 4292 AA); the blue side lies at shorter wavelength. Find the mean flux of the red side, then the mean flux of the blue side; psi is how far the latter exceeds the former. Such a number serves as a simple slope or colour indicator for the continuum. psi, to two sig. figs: -20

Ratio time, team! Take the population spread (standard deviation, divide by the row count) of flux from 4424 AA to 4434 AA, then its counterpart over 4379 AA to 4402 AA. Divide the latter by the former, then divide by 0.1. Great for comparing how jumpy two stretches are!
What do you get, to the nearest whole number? 37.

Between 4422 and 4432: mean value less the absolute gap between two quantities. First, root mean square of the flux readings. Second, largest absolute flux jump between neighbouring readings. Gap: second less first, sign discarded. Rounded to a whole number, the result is 13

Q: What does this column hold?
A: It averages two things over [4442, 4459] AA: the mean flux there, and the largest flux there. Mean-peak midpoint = 157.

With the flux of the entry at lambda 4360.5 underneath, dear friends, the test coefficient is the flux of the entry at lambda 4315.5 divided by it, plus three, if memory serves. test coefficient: 3.83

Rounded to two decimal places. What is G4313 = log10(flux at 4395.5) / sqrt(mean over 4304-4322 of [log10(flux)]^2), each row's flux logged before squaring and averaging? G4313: 1.04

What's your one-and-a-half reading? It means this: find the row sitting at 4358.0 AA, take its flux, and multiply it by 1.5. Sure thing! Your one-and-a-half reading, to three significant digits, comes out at 225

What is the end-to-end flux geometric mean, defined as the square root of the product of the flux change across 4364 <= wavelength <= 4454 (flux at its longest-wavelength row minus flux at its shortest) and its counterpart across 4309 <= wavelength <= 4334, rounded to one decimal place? 13.8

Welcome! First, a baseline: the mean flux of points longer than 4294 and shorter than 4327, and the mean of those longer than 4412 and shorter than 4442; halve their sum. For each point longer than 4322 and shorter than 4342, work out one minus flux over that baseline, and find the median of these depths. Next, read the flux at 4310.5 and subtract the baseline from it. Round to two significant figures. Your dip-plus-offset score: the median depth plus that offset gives -39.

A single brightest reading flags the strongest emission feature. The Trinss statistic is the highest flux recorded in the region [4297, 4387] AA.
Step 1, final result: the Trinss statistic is 166.5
